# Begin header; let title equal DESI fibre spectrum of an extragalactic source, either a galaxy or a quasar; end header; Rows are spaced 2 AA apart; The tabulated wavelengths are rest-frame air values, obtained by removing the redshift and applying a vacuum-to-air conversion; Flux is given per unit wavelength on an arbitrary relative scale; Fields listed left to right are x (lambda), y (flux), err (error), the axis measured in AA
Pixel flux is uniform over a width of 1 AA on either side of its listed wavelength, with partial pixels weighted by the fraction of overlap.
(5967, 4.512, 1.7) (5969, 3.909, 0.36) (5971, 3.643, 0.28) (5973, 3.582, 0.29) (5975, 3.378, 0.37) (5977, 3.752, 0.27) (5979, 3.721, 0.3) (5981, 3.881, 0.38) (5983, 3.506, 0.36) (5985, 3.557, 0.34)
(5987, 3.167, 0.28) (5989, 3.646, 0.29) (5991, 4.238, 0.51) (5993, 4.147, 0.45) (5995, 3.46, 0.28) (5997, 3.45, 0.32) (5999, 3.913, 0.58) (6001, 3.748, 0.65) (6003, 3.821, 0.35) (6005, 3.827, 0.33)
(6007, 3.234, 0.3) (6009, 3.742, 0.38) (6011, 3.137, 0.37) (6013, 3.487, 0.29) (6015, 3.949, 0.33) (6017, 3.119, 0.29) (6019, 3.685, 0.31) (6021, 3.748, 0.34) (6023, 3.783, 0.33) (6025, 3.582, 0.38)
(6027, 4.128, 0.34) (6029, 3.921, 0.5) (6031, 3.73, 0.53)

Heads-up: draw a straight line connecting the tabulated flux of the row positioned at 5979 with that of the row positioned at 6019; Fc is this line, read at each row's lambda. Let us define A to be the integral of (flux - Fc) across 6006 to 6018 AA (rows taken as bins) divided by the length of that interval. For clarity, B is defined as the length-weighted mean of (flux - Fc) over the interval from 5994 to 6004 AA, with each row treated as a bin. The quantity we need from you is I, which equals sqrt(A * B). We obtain 0.078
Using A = -0.25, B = -0.02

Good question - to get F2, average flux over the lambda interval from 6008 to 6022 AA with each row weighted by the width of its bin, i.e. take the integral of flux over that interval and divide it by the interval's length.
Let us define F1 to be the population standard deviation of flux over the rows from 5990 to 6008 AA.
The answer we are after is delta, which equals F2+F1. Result 3.86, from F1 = 0.311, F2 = 3.55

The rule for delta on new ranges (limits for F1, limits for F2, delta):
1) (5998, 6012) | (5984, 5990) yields 3.74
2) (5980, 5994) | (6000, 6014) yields 3.92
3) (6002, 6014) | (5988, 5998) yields 4.07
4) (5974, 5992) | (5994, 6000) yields 3.90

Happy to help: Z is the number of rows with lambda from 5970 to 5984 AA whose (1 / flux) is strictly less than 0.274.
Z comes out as 3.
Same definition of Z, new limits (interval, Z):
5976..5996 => 5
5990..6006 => 6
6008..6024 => 5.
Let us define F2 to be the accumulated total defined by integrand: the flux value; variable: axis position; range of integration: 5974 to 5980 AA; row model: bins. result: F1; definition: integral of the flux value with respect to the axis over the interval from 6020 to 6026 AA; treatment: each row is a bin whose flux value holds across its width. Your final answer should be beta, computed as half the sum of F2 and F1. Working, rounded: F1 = 22.2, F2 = 21.7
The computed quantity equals 22.0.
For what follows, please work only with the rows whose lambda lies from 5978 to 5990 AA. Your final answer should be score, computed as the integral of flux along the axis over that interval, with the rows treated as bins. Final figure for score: 43.0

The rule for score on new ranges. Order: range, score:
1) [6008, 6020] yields 42.2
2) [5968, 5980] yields 44.0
